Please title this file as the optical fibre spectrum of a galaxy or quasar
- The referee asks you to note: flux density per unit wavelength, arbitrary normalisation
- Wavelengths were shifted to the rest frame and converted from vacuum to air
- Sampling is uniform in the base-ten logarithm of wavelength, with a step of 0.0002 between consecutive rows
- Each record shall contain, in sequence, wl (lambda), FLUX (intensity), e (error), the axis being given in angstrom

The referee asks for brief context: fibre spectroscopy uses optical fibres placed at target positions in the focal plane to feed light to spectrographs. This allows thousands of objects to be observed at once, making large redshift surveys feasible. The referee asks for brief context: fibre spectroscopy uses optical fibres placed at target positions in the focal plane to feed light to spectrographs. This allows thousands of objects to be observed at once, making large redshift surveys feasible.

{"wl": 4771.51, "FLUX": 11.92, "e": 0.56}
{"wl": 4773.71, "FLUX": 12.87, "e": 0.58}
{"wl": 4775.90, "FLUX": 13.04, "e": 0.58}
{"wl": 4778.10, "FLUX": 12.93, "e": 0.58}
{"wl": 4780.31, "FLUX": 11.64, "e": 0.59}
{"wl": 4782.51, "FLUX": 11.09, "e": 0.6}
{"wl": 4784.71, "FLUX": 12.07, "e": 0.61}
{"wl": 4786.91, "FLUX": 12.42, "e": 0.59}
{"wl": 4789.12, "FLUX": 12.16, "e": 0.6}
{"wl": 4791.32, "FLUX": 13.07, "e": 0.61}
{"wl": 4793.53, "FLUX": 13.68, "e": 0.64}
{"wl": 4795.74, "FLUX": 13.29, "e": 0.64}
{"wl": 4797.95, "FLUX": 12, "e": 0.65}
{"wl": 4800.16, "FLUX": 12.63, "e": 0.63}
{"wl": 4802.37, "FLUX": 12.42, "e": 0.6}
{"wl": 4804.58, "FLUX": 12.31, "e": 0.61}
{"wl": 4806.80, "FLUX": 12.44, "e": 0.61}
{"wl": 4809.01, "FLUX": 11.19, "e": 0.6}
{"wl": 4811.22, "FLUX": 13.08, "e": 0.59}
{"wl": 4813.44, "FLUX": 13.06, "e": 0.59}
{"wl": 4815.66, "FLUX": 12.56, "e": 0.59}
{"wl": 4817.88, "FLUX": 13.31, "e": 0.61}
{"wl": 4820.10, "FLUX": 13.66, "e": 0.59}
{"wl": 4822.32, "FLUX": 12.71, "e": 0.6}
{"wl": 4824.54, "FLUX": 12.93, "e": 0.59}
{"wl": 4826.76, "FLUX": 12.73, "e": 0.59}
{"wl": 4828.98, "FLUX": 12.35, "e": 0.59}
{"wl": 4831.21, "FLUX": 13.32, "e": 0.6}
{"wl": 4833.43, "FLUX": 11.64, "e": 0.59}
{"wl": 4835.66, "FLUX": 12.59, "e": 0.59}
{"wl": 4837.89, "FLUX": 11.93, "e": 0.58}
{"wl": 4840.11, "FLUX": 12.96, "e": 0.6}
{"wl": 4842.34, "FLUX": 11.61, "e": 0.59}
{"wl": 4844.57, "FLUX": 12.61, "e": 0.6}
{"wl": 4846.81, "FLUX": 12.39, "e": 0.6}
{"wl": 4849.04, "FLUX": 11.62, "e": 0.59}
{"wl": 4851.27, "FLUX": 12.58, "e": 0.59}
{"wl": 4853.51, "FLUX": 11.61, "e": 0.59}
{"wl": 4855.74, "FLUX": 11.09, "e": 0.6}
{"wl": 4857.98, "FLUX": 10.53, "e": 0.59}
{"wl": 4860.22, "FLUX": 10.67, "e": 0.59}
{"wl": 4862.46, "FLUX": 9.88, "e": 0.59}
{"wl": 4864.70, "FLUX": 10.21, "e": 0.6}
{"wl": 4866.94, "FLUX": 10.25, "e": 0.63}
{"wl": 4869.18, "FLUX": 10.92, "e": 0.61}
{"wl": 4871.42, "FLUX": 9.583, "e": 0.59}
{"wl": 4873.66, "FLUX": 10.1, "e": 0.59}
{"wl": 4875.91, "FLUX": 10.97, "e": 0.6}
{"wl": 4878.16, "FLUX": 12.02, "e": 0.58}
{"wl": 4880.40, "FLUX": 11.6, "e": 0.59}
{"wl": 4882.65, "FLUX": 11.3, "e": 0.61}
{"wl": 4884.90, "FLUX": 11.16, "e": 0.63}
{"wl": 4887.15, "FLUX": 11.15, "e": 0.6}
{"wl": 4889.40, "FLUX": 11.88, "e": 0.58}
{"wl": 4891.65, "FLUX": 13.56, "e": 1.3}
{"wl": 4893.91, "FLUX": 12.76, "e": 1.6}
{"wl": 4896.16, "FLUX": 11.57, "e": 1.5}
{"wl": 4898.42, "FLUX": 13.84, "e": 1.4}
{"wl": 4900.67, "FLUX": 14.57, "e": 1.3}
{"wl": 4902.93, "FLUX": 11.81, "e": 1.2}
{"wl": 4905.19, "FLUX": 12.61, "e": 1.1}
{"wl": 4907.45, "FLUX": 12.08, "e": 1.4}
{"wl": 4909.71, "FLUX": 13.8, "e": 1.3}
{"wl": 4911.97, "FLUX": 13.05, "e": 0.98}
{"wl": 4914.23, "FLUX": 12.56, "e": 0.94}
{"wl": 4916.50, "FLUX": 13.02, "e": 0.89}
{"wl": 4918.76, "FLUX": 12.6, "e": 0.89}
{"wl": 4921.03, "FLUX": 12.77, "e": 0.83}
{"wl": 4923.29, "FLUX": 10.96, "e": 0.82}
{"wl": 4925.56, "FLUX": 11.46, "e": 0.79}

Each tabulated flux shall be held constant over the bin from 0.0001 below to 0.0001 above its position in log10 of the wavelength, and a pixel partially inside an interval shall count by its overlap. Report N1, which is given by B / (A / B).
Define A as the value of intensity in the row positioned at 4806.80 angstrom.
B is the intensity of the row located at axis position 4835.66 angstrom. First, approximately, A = 12.44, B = 12.59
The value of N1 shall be 13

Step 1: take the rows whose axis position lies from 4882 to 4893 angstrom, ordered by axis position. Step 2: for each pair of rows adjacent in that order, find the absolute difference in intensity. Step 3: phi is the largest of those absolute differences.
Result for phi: 1.7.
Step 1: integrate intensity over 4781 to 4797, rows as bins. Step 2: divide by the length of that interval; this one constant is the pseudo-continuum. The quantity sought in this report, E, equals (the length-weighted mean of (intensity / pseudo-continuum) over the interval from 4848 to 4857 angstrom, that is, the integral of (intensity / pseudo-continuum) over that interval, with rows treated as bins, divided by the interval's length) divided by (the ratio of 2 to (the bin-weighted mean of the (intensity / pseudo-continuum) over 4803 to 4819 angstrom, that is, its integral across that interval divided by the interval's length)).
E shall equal 0.47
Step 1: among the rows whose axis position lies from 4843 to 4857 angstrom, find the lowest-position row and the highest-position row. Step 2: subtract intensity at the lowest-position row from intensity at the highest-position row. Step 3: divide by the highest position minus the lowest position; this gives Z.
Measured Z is -0.14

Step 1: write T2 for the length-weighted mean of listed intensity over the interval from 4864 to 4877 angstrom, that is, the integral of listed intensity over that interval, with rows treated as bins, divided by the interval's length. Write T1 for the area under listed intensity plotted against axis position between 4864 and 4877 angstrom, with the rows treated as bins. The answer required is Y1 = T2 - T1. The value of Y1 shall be -124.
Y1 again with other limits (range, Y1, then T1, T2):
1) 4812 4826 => -169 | 182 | 13.0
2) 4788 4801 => -154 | 166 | 12.8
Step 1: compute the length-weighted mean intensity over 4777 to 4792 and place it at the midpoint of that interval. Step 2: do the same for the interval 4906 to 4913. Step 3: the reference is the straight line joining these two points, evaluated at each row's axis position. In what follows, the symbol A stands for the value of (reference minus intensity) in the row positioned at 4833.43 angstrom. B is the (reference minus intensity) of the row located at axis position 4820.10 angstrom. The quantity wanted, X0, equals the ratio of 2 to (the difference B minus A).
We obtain -1.0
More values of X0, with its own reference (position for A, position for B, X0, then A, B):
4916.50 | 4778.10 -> -2.6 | 0.0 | -0.8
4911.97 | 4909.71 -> -2.6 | -0.1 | -0.8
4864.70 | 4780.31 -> -1.0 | 2.5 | 0.5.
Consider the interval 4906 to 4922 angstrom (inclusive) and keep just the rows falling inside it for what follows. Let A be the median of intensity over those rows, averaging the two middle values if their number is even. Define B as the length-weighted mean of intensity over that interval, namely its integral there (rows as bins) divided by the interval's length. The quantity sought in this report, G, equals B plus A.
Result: 25.6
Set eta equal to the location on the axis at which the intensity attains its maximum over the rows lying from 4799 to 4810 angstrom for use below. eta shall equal 4800.16 angstrom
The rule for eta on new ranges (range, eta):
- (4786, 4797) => 4793.53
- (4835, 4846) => 4840.11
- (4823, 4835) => 4831.21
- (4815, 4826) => 4820.10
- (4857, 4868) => 4860.22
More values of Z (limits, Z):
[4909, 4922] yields -0.09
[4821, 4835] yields -0.10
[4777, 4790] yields -0.07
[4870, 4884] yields 0.15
